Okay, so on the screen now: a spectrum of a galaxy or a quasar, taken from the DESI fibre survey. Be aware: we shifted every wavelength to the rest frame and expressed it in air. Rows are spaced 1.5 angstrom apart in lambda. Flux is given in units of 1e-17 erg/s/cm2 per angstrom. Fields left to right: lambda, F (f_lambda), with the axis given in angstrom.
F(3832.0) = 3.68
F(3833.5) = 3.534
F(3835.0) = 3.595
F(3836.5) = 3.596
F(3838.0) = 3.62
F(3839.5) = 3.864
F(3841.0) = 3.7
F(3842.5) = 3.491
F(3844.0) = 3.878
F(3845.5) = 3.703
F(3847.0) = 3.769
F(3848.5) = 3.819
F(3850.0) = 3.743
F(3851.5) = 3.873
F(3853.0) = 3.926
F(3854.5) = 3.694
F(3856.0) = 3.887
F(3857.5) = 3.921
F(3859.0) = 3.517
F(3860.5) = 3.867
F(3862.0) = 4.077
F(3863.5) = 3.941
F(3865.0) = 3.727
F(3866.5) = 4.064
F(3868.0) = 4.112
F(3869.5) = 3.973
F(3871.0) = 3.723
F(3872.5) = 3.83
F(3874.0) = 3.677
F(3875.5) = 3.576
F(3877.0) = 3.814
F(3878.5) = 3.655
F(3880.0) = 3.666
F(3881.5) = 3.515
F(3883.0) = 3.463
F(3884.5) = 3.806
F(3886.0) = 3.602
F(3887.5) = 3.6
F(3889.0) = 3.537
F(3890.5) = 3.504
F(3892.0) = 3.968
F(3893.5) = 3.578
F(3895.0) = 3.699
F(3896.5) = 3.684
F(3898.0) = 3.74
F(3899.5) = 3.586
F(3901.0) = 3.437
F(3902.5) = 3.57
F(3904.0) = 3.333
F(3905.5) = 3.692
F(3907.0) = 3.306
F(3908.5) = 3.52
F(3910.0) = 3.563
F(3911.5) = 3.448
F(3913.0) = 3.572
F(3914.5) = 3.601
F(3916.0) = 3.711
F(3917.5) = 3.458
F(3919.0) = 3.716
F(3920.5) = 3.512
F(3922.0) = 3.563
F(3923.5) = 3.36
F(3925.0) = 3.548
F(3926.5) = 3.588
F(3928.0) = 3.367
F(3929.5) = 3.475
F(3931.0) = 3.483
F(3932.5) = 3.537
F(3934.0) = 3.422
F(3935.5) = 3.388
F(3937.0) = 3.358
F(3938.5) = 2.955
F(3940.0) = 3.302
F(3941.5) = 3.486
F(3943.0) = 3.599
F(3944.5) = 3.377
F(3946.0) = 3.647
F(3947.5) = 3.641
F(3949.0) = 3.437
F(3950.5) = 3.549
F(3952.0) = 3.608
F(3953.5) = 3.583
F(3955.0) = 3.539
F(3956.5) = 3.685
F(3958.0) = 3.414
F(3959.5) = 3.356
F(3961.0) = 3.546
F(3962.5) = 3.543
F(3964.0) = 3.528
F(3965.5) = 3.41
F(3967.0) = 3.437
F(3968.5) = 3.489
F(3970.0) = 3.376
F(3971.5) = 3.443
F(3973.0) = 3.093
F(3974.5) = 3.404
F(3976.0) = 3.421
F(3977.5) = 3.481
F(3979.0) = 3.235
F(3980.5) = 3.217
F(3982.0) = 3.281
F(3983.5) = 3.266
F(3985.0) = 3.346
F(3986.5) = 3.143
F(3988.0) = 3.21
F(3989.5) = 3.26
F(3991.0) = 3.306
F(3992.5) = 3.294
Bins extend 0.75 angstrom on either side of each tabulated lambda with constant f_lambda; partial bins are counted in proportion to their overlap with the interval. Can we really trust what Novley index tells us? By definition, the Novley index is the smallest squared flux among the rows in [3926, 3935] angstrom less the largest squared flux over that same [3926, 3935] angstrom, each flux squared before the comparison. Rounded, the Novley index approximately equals -1.5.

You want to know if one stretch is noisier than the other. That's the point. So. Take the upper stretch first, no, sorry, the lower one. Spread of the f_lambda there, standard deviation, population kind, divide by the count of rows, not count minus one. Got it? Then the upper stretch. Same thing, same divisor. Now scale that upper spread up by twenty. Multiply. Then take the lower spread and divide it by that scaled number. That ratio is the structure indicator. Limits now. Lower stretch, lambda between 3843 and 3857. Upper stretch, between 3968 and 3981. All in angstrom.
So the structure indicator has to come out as 0.031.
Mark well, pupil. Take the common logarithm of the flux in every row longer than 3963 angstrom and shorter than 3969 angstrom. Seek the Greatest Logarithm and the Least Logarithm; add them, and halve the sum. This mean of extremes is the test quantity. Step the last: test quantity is 0.540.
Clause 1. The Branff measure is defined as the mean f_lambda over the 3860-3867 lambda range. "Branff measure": 3.9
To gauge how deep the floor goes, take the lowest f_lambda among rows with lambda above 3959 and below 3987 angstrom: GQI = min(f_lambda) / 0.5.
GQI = 6.2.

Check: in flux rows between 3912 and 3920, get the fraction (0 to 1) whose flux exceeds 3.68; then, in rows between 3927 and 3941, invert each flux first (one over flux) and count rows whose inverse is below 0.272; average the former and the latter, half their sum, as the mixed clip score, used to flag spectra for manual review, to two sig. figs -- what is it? 0.20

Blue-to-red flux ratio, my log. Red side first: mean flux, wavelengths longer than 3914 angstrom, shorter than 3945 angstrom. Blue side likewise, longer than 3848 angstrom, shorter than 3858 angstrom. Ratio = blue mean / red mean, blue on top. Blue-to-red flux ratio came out 1.107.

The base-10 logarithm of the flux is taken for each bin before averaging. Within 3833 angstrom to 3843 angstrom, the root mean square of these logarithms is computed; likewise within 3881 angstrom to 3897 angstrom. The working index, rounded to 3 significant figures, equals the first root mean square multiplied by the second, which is 0.313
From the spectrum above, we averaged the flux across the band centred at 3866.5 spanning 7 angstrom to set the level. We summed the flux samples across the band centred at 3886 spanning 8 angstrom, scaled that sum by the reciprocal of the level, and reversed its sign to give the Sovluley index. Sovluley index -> -4.54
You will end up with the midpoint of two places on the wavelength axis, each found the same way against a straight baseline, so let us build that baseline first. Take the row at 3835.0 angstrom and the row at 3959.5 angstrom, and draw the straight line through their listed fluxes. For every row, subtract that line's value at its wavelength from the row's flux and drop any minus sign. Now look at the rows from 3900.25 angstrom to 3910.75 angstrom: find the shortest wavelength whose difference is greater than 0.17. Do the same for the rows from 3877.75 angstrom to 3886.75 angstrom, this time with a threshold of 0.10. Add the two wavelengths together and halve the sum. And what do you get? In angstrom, 3892.0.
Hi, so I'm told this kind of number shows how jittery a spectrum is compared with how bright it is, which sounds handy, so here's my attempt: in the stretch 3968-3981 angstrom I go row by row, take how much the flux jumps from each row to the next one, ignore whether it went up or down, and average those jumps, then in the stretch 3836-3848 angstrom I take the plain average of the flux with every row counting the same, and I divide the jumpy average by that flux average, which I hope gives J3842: 0.040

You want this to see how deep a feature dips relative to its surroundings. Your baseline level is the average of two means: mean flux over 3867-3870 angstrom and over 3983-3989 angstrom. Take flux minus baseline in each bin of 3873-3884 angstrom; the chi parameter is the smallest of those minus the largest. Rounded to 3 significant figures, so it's -0.351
